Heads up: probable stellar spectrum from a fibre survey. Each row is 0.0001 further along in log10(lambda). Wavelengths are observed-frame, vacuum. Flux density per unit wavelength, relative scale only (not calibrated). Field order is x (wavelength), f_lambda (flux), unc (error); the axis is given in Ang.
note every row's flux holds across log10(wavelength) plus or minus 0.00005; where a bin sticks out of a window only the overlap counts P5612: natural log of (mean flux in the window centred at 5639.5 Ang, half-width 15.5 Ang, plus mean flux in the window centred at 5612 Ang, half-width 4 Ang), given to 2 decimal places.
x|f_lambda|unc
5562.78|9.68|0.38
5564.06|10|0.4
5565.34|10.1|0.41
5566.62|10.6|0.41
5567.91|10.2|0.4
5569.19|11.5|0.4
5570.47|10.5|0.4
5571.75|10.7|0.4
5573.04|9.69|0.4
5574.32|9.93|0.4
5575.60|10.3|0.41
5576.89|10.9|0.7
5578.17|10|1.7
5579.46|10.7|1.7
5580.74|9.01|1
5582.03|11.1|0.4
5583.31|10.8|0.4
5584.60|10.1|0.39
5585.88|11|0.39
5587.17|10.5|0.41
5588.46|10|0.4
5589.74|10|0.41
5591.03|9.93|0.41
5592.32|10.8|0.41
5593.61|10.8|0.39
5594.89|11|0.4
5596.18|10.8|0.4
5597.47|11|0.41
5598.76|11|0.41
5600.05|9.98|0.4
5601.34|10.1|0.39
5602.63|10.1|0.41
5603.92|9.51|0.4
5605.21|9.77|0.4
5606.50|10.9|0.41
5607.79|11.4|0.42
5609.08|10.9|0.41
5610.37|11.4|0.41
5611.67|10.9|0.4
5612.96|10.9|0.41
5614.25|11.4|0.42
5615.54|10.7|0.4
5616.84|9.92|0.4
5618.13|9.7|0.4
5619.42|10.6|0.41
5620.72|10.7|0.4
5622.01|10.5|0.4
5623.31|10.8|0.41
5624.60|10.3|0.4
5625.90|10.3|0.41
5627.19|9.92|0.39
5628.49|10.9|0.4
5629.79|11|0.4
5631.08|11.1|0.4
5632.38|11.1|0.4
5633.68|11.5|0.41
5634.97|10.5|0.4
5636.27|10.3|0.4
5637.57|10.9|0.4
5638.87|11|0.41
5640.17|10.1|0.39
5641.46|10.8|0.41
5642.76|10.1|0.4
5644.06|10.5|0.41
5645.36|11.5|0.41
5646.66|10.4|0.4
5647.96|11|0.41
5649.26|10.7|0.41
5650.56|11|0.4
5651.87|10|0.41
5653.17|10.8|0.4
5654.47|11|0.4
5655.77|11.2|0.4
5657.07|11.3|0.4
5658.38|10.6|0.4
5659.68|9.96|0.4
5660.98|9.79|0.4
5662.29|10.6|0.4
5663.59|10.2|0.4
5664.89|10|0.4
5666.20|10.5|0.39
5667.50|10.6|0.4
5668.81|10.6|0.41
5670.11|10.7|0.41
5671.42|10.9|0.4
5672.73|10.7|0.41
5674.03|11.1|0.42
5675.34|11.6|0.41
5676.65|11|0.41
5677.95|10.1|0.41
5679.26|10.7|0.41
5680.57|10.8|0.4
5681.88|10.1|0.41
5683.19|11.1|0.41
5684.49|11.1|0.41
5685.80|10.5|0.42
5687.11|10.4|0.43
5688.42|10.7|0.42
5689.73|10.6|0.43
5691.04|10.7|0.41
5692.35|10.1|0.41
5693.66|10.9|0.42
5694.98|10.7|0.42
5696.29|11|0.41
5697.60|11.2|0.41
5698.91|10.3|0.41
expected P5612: 3.08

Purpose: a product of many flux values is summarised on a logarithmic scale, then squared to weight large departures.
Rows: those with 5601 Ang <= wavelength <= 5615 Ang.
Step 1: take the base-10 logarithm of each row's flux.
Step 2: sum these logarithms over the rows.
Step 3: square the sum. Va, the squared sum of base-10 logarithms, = 128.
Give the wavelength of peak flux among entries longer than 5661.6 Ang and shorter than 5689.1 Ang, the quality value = 5675.34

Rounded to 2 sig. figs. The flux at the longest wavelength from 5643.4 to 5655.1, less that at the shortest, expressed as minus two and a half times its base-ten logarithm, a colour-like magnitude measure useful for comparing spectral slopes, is 0.75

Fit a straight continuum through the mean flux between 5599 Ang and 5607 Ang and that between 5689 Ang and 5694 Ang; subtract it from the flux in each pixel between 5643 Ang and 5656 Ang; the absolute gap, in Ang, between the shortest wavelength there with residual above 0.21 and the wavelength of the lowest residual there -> 6.5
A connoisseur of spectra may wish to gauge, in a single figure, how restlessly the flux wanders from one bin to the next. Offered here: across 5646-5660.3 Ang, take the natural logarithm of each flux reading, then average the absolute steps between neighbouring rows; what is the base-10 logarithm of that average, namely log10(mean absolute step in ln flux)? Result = -1.34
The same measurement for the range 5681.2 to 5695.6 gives -1.44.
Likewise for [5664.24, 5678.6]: -1.49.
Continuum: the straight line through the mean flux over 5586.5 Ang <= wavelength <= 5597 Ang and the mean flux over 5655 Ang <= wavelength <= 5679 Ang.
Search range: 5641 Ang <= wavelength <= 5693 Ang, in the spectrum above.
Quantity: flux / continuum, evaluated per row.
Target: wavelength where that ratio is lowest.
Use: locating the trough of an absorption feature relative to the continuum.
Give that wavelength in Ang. 5660.98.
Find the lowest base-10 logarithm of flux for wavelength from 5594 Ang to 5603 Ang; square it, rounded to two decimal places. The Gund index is 1.00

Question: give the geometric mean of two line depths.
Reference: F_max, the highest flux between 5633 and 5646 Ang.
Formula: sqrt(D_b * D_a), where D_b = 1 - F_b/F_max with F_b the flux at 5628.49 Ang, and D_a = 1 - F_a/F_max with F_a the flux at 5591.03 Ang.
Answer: 0.084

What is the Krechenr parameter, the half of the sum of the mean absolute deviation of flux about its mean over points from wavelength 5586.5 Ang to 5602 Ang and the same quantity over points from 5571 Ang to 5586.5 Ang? 0.46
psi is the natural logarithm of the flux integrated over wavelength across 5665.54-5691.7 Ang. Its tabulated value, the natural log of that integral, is 5.64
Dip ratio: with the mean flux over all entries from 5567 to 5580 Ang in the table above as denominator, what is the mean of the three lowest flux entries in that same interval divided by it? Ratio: 0.946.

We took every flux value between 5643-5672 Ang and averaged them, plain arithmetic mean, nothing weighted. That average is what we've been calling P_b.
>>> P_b 10.6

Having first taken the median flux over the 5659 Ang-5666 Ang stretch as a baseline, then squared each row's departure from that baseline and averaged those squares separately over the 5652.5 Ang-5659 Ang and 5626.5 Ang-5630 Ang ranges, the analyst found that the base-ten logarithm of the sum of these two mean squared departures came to 0.2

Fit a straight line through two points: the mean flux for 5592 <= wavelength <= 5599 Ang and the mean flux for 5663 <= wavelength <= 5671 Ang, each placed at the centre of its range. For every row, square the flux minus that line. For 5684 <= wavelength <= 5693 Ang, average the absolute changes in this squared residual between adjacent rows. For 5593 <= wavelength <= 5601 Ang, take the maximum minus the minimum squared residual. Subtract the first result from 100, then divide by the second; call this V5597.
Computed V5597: 127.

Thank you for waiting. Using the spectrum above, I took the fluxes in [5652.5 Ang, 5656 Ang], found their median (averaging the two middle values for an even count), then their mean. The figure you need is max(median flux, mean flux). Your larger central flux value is 11.0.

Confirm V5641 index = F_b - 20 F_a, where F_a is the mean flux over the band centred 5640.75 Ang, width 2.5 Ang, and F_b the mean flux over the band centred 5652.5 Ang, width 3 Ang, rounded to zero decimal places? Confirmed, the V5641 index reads -199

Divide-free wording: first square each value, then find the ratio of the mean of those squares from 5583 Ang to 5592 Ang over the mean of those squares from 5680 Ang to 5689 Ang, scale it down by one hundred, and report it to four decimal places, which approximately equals 0.0094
